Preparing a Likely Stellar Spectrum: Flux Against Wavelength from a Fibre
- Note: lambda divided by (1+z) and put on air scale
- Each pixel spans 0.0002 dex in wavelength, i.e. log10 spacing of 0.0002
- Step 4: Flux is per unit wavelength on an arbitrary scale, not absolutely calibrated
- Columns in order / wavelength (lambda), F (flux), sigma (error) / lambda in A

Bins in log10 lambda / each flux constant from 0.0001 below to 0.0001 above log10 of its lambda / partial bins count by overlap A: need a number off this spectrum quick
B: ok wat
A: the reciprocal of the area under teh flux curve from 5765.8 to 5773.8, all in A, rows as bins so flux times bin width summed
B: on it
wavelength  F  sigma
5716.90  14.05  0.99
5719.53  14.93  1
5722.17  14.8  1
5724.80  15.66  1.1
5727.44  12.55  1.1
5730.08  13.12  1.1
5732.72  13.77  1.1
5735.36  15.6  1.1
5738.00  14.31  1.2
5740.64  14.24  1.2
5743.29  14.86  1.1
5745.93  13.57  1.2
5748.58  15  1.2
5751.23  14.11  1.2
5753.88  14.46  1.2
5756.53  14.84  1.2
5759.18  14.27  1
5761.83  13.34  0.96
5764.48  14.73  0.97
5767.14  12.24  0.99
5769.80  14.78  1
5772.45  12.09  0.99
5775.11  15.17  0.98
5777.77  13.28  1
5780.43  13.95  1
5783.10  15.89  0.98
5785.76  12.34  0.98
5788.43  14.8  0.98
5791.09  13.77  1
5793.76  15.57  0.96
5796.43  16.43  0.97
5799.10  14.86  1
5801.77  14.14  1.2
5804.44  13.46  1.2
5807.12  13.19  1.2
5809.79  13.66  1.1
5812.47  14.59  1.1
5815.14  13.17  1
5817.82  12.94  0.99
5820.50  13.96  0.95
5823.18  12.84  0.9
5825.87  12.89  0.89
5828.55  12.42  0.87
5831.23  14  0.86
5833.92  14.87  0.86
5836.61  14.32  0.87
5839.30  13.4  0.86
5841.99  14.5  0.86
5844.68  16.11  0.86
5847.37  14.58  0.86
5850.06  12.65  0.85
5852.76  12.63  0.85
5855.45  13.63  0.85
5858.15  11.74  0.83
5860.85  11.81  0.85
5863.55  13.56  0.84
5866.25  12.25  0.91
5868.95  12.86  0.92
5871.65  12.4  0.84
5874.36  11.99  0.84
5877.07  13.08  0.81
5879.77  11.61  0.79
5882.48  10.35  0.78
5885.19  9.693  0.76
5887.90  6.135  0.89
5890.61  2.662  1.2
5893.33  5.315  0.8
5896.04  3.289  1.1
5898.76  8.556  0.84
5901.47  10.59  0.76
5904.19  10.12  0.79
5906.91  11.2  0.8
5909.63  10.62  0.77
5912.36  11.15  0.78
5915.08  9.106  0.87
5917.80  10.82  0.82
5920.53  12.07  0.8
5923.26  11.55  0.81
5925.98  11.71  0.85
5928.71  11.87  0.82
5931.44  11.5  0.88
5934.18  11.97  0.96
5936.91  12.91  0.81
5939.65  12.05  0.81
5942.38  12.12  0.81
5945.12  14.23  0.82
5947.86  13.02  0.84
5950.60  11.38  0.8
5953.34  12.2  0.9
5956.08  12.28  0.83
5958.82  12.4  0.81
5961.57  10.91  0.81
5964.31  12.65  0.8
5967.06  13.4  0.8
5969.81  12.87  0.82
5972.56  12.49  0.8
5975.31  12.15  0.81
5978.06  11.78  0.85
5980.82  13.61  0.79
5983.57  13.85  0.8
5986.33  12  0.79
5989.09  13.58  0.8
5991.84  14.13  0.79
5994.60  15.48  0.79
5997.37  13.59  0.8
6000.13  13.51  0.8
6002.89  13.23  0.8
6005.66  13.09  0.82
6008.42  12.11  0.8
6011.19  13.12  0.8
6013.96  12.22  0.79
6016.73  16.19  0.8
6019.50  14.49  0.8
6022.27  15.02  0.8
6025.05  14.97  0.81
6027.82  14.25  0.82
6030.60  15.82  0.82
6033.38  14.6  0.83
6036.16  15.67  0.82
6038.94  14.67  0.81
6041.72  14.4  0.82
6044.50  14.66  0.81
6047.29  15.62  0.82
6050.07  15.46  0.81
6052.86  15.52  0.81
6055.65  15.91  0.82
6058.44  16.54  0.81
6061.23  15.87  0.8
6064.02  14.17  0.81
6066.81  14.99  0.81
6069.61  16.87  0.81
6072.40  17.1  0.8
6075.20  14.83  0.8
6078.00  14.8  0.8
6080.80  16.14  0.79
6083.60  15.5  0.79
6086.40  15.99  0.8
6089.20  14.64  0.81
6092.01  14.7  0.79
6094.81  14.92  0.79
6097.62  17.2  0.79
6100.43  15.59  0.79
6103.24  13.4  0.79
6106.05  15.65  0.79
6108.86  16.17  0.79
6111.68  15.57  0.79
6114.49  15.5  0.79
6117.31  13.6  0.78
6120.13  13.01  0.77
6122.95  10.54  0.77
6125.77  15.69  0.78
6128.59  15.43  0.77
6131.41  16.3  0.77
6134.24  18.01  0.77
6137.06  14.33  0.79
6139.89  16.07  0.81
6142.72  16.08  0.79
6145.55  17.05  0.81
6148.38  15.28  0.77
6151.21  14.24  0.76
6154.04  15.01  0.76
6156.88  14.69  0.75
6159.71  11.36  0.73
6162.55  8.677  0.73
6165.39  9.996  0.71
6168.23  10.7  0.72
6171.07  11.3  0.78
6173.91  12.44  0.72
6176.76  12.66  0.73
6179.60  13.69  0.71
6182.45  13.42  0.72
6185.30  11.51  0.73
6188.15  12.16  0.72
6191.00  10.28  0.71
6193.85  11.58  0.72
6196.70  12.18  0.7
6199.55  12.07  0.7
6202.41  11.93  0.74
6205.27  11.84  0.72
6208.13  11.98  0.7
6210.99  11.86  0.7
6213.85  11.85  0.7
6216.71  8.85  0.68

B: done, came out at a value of 0.010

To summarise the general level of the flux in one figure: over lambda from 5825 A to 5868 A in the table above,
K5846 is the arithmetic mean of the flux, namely 13.5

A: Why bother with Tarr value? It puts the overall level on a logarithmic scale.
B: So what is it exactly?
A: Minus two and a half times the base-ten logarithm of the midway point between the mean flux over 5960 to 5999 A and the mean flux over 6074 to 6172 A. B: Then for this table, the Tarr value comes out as -2.85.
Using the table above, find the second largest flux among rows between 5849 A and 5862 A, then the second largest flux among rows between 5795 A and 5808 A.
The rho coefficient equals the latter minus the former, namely 2.2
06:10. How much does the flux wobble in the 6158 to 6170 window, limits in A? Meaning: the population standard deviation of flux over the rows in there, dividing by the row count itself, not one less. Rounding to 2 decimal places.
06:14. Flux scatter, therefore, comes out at 0.99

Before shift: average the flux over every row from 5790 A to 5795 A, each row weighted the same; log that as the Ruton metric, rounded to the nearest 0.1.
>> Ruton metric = 14.7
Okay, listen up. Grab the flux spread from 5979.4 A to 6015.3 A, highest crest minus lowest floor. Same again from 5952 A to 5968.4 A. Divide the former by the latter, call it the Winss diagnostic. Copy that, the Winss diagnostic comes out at 1.4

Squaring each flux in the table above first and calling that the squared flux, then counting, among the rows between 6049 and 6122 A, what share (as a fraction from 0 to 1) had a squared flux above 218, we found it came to 0.77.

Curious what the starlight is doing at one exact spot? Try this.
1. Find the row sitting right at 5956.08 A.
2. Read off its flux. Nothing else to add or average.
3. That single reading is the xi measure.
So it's 12.28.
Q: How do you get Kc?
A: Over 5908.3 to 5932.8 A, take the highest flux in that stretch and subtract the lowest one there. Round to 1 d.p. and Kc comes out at 3.0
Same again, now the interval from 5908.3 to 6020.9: 7.1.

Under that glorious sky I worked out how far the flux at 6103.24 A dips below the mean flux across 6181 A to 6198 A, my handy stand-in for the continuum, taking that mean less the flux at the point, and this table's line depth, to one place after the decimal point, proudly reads -1.5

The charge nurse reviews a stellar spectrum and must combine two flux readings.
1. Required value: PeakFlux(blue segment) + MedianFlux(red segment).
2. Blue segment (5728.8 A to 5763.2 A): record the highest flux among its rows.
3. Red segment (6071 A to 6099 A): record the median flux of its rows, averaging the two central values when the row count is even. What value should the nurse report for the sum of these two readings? 30.8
